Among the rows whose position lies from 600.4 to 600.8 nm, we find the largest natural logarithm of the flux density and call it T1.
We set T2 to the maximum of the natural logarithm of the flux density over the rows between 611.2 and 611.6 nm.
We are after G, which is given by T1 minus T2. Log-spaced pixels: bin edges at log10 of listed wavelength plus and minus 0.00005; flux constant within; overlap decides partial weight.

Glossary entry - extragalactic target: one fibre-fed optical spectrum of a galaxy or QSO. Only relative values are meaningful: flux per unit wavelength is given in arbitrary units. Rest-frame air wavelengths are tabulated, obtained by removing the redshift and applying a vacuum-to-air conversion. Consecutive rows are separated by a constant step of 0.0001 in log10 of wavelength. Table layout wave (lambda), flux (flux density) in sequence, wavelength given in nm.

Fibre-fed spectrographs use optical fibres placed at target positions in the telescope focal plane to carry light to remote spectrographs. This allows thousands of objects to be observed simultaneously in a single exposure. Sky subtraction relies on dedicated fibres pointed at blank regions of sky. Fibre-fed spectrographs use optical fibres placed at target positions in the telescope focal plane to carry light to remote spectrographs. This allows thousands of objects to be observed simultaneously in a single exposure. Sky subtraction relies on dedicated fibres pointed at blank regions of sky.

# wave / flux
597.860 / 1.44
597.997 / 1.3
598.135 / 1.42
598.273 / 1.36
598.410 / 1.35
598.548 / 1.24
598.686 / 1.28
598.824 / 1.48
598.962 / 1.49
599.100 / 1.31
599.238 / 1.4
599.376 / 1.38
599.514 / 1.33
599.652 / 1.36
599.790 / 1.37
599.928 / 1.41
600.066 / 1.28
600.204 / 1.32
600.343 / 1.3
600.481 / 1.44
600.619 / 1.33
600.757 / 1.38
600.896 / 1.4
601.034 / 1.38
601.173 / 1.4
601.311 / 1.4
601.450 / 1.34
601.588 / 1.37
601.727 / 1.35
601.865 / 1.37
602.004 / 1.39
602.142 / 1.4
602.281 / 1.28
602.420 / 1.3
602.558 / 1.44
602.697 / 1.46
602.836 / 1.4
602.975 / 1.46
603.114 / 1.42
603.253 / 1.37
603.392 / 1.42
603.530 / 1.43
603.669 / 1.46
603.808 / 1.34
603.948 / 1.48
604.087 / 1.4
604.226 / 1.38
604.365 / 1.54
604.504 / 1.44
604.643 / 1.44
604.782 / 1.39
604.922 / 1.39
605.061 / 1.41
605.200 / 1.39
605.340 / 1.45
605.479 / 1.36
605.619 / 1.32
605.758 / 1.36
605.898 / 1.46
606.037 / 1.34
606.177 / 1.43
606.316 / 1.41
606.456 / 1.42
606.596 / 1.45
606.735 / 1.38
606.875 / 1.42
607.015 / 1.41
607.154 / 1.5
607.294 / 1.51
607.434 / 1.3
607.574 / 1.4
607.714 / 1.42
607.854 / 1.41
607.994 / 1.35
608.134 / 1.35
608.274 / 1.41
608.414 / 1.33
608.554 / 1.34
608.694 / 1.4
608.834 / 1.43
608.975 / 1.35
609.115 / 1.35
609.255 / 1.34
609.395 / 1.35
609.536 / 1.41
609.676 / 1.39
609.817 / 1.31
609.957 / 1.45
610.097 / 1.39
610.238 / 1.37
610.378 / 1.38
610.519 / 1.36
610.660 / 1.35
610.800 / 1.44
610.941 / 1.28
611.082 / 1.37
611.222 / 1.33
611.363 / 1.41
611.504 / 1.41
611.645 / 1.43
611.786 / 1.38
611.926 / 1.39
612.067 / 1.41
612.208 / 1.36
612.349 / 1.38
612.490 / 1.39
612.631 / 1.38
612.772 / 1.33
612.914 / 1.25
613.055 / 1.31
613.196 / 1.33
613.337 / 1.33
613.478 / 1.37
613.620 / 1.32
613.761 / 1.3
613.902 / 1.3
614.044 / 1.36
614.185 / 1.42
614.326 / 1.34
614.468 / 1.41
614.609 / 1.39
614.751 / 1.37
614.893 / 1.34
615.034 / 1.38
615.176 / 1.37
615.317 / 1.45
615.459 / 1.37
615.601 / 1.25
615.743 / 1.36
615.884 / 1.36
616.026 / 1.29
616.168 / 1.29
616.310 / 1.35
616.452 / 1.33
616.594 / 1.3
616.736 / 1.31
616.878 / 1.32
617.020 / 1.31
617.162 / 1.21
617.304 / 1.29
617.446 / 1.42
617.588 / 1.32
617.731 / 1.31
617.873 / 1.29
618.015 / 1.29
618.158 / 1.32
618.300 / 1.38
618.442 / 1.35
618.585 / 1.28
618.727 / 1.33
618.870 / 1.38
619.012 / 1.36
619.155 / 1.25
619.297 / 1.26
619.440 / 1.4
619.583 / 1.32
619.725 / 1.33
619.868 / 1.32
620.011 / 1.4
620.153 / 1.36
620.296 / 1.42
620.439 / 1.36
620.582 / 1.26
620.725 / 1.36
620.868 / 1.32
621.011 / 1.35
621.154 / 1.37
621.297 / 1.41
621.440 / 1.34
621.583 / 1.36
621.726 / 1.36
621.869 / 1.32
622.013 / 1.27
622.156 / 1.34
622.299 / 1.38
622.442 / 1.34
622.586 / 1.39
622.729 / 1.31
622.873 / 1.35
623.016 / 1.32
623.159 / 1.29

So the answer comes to 0.021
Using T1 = 0.365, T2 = 0.344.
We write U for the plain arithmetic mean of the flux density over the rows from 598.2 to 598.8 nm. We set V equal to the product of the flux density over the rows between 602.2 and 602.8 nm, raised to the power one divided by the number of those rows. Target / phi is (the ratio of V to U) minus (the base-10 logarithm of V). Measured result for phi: 0.910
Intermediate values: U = 1.31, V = 1.37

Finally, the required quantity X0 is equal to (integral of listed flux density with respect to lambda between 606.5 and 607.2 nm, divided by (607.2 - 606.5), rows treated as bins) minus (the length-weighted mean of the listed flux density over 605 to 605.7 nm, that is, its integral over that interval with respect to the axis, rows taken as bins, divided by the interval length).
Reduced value 0.045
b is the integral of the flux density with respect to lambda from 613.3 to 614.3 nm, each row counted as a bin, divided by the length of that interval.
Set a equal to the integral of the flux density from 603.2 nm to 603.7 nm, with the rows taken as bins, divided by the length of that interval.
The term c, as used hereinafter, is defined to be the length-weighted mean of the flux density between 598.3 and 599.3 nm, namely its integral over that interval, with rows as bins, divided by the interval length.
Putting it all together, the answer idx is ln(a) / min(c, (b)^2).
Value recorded 0.26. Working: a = 1.42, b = 1.34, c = 1.36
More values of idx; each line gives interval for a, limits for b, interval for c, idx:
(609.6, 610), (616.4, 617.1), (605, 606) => 0.23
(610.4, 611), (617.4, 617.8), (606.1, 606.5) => 0.22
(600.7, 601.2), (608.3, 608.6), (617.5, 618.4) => 0.25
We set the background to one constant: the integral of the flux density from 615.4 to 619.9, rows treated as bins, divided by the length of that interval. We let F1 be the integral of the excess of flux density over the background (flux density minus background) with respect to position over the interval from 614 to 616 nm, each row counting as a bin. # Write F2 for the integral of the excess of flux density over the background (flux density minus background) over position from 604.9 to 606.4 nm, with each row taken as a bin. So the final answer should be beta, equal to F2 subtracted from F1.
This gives -0.01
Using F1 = 0.09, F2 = 0.11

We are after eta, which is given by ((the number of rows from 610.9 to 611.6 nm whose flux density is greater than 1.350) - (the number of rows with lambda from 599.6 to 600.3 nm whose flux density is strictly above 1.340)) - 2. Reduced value -2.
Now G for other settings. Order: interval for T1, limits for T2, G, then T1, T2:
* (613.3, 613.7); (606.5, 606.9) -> -0.057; 0.315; 0.372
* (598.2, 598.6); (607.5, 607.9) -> -0.043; 0.307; 0.351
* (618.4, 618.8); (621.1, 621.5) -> -0.043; 0.300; 0.344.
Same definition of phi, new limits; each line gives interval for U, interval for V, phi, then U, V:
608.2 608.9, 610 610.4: 0.859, 1.38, 1.38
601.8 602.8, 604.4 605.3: 0.875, 1.38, 1.41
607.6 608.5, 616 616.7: 0.834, 1.38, 1.31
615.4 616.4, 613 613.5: 0.883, 1.32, 1.33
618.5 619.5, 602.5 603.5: 0.923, 1.32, 1.42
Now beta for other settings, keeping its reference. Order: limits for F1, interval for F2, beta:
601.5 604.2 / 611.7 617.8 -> 0.06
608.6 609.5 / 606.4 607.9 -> -0.10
